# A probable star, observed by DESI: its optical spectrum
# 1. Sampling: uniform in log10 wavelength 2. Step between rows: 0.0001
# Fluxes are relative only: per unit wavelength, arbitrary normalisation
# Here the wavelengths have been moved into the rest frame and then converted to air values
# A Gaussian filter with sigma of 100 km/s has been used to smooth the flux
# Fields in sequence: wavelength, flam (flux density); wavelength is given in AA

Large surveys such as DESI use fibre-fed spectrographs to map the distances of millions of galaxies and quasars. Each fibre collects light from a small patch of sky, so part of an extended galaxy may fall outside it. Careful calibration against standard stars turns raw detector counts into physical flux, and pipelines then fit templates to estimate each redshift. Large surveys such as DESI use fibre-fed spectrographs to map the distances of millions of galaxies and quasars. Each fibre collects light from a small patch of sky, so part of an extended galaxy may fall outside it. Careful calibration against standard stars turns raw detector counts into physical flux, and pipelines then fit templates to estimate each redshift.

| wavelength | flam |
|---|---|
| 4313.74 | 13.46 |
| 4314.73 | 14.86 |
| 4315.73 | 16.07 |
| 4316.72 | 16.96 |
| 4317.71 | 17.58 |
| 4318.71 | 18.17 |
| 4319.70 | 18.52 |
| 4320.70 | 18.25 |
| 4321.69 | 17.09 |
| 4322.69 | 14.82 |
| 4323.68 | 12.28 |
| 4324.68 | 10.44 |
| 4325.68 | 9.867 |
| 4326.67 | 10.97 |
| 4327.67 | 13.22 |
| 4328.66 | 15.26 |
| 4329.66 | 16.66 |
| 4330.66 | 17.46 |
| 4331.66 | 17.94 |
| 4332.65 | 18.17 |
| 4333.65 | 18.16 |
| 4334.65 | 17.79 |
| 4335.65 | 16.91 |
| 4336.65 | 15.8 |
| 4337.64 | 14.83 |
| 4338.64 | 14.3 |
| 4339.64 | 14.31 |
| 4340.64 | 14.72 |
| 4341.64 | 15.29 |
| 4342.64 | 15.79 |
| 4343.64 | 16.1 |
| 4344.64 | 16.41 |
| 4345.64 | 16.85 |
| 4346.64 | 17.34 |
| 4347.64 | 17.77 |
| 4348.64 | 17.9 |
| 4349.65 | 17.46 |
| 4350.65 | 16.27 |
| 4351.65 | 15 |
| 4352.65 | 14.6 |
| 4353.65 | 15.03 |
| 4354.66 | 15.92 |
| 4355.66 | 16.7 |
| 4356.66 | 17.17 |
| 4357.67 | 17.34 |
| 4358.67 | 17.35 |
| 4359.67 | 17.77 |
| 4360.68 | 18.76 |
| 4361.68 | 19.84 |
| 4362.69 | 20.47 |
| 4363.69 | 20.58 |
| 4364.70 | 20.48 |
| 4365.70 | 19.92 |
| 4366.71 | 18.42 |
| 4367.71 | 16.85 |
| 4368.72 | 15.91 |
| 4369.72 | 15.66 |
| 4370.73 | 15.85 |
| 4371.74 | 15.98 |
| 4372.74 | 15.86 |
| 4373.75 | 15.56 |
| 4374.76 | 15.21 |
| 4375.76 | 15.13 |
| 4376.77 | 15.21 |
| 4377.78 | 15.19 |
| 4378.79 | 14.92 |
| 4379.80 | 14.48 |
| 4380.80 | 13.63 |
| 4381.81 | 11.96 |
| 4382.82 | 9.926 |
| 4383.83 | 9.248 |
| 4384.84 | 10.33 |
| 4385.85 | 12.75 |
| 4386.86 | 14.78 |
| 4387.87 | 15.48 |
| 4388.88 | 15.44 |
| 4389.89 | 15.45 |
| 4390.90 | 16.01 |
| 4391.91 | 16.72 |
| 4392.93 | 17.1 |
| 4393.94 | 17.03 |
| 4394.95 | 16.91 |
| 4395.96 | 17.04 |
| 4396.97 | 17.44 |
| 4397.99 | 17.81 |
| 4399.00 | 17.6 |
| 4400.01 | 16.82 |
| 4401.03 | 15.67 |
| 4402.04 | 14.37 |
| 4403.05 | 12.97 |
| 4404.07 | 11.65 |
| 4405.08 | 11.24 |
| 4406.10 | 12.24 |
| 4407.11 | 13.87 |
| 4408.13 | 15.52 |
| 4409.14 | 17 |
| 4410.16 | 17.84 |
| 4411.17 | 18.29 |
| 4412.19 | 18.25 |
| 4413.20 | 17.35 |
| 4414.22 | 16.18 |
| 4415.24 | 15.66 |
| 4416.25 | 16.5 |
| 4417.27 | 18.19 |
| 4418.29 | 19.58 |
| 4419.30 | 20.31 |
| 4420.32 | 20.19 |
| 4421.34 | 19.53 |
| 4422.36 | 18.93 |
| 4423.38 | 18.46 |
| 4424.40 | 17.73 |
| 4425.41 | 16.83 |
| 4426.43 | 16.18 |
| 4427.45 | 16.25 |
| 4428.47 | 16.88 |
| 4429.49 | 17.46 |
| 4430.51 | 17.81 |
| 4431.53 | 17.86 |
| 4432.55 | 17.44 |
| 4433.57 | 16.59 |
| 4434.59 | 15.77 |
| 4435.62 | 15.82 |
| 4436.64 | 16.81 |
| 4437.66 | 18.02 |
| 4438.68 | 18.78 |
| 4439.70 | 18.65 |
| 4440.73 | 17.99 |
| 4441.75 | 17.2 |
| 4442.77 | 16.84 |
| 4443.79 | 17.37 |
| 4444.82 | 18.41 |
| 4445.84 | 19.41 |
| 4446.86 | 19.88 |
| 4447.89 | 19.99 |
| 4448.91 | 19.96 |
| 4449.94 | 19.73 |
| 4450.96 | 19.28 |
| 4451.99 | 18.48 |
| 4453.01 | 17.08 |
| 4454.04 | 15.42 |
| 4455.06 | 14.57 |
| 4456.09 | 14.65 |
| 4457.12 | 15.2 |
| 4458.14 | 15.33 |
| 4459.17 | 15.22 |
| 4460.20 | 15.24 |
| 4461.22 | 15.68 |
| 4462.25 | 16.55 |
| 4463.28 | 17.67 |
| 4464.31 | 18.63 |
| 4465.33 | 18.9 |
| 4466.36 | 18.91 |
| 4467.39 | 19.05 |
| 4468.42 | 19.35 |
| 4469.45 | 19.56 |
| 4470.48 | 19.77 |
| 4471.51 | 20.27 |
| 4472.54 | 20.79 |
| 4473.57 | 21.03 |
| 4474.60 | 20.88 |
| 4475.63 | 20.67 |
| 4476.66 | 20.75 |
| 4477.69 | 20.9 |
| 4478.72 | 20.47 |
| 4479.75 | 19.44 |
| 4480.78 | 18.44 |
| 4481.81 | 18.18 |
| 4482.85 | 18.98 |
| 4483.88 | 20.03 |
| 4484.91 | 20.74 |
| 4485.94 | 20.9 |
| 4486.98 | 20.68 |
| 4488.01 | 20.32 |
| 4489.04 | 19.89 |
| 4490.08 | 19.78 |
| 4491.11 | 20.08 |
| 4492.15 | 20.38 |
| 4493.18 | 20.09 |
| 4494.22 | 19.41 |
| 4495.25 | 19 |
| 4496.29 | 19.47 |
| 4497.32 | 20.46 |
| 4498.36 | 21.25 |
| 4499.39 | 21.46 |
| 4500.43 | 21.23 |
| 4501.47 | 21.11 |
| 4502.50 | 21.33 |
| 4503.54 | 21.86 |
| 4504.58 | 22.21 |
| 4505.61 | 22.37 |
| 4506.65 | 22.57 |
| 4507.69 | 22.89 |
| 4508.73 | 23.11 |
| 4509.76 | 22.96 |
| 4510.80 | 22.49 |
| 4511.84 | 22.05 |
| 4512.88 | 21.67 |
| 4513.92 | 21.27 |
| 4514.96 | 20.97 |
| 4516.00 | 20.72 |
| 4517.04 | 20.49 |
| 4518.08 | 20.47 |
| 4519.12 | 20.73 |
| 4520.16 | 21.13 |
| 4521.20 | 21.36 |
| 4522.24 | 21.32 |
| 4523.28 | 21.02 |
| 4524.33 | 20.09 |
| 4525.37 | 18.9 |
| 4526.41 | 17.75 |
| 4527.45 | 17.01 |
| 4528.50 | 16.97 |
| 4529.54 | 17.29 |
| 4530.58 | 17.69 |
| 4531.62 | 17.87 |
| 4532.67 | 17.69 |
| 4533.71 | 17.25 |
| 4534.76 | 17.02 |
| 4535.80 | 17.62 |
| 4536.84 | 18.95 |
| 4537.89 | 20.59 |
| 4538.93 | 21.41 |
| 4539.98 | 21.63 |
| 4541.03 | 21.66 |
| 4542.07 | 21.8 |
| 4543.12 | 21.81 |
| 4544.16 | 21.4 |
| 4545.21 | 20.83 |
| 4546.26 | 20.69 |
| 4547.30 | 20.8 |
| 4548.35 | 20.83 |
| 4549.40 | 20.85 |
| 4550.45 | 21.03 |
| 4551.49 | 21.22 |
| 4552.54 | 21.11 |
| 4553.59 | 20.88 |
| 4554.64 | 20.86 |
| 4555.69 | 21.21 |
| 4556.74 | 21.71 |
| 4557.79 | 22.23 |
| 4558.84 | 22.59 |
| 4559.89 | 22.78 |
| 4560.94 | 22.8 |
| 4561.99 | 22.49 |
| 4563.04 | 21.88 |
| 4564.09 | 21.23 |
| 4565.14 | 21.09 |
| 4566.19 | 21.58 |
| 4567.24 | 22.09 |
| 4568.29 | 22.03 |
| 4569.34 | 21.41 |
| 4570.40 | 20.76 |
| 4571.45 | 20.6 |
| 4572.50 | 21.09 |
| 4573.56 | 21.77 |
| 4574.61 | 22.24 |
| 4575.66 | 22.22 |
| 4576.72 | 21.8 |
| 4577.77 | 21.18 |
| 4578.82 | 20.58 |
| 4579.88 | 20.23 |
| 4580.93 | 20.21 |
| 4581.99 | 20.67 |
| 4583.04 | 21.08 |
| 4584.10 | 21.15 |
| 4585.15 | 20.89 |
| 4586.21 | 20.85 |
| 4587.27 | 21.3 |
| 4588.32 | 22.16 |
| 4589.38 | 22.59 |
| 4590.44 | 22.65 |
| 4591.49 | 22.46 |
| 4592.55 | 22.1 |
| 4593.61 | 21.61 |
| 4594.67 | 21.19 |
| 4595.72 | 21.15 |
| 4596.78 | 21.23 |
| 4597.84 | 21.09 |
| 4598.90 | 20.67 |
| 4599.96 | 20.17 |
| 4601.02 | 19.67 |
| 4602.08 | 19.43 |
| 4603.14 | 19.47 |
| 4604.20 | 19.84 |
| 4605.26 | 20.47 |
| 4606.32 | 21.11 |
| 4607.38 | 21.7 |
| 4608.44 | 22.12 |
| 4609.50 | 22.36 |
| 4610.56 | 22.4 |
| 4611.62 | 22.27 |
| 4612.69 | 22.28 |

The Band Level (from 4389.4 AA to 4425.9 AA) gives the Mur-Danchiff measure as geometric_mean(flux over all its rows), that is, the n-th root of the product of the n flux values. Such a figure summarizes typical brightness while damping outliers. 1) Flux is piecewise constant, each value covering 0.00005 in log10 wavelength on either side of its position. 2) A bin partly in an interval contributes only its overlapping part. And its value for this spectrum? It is 16.5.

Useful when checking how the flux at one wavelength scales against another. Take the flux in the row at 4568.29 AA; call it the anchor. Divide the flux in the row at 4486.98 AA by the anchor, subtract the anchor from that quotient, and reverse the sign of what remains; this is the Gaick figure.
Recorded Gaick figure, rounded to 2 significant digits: 21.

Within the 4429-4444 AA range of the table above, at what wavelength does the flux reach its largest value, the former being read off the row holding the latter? 4438.68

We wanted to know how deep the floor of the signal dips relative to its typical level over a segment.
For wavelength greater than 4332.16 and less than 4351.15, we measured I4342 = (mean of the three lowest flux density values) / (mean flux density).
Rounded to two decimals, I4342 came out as 0.88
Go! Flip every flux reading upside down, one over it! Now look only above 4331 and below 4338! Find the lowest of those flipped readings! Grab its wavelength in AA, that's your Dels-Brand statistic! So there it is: 4332.65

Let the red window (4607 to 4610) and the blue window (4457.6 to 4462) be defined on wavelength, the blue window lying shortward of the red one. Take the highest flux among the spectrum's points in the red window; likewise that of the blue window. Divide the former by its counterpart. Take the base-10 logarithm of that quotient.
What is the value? 0.15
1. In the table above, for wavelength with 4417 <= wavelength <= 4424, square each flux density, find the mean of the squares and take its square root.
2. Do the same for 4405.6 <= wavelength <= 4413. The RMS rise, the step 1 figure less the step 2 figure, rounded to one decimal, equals 3.0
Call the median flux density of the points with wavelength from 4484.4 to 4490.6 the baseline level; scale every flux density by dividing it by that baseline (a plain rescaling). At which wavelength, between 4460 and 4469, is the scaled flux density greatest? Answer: 4468.42 AA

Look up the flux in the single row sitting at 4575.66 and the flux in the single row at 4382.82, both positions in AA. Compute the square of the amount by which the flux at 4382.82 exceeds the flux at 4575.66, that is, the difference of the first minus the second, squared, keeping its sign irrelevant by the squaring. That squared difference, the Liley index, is 151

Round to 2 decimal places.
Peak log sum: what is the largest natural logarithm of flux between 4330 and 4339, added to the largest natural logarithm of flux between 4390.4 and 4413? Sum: 5.81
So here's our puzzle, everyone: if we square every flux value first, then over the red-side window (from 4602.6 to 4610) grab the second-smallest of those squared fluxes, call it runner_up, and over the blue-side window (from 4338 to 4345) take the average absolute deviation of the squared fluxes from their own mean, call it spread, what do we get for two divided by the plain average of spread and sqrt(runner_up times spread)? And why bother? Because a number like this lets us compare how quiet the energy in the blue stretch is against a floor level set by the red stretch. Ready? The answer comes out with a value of 0.035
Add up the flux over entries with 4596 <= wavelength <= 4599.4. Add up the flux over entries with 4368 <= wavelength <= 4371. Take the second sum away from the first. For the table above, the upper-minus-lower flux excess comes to 16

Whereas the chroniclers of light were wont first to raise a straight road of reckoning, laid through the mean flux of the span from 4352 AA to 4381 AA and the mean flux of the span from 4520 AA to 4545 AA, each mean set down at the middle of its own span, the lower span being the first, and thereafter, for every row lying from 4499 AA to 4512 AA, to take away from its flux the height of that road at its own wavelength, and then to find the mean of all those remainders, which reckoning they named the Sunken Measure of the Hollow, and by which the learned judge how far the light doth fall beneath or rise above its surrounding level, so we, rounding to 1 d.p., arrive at 3.1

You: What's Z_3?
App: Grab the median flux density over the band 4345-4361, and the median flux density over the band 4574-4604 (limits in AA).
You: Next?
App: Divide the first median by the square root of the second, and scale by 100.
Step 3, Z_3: 375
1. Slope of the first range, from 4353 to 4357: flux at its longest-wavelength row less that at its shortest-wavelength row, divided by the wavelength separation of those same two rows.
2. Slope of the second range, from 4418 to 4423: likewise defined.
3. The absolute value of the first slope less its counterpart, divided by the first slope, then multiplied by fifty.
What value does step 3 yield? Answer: 61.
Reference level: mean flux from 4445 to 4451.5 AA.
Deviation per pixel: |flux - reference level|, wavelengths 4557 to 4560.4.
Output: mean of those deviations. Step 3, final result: 2.8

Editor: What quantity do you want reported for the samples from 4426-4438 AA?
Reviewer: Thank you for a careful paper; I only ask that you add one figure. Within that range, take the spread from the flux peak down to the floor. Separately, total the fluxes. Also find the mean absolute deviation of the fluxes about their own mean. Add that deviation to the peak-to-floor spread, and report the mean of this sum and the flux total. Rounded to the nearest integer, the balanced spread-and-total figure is 103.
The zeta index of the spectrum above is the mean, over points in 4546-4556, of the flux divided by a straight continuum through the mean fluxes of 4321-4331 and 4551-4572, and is 0.98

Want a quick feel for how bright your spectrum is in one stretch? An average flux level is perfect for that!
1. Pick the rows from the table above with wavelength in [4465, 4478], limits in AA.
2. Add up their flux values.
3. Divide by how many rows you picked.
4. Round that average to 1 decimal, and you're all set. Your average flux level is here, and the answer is 20.1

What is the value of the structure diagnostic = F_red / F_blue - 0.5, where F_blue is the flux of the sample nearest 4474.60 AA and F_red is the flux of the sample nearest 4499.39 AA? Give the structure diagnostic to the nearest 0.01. 0.53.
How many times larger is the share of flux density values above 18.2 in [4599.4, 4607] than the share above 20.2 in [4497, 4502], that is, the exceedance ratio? 1.0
